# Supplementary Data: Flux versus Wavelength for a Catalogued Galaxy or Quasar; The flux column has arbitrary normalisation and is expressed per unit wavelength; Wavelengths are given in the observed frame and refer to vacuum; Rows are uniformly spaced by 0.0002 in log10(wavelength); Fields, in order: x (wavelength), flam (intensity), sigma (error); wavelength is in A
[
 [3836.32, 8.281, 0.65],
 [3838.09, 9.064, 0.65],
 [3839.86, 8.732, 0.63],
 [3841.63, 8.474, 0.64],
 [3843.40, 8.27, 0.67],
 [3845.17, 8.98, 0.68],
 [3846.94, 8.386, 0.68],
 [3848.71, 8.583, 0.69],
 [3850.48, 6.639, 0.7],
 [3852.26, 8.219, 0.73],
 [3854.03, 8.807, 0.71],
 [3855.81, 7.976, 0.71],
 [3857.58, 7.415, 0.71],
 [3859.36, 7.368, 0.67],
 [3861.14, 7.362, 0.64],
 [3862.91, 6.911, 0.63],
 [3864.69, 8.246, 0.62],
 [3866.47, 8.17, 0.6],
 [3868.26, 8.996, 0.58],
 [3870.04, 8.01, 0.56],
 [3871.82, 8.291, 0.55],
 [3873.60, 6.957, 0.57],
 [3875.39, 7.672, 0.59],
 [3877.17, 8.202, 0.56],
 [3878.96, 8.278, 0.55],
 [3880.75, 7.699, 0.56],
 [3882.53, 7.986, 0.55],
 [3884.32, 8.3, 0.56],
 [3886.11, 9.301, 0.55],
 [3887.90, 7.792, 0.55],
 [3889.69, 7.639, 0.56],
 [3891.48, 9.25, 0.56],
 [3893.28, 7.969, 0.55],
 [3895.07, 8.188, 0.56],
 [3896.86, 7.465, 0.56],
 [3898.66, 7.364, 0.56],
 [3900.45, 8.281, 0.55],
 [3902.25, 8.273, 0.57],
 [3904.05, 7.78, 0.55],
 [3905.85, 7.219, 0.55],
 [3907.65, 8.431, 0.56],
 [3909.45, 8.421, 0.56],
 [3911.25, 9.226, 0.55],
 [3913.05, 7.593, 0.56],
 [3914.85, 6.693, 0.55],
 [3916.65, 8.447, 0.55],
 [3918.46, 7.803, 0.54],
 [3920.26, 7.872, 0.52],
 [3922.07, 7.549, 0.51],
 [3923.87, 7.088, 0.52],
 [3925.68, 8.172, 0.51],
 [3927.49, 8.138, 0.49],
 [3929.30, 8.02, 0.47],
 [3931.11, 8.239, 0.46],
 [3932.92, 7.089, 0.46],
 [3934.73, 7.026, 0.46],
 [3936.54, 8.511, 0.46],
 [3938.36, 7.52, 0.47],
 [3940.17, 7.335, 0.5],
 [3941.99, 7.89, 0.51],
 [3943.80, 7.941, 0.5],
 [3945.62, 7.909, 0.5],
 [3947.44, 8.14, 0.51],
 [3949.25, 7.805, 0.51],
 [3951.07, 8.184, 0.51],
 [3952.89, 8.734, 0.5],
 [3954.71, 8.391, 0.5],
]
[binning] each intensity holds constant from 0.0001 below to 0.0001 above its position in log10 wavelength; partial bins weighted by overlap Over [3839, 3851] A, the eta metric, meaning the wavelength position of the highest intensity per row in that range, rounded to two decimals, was 3845.17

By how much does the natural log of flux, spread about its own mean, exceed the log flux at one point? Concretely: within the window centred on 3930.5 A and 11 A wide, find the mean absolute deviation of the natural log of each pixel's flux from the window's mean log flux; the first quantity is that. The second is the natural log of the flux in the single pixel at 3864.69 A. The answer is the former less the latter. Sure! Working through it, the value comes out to -2.05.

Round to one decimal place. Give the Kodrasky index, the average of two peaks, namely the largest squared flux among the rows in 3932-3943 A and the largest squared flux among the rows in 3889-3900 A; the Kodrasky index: 79.0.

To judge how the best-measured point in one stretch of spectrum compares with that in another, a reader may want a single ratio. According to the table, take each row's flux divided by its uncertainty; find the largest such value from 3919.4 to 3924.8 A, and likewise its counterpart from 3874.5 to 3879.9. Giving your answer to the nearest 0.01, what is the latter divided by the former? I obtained 0.99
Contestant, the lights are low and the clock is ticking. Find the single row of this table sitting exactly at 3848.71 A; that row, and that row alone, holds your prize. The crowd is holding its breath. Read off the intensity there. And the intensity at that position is 8.583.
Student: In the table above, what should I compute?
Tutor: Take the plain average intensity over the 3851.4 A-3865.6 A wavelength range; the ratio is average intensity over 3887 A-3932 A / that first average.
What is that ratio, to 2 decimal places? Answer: 1.02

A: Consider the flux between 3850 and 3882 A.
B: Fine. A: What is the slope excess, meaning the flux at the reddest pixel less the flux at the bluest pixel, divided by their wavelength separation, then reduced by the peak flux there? -9.0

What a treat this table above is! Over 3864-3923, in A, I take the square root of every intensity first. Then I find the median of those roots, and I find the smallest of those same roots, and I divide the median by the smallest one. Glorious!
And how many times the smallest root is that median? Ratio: 1.09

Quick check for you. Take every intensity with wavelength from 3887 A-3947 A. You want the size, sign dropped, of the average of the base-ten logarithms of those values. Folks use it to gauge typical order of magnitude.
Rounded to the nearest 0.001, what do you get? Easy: 0.896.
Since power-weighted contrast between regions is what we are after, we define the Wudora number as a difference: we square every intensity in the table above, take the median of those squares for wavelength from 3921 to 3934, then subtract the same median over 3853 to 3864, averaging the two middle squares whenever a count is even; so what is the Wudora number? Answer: 10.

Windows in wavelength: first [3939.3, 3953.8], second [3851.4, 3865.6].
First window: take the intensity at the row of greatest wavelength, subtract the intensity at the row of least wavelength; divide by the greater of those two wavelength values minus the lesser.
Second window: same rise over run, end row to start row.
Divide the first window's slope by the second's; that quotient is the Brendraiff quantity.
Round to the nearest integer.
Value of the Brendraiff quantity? 51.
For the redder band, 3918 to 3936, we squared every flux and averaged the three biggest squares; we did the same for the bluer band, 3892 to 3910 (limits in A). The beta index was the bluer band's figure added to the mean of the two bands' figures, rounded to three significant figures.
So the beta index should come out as 139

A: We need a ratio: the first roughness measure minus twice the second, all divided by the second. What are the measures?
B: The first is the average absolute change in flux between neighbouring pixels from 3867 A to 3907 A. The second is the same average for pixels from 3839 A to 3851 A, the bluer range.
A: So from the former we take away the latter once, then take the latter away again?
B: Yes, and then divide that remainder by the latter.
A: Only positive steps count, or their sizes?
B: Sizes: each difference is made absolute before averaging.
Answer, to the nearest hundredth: -1.00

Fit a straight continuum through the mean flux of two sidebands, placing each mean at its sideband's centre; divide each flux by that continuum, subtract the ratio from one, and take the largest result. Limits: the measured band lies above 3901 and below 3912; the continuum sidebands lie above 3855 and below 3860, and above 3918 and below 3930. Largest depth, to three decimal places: 0.068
